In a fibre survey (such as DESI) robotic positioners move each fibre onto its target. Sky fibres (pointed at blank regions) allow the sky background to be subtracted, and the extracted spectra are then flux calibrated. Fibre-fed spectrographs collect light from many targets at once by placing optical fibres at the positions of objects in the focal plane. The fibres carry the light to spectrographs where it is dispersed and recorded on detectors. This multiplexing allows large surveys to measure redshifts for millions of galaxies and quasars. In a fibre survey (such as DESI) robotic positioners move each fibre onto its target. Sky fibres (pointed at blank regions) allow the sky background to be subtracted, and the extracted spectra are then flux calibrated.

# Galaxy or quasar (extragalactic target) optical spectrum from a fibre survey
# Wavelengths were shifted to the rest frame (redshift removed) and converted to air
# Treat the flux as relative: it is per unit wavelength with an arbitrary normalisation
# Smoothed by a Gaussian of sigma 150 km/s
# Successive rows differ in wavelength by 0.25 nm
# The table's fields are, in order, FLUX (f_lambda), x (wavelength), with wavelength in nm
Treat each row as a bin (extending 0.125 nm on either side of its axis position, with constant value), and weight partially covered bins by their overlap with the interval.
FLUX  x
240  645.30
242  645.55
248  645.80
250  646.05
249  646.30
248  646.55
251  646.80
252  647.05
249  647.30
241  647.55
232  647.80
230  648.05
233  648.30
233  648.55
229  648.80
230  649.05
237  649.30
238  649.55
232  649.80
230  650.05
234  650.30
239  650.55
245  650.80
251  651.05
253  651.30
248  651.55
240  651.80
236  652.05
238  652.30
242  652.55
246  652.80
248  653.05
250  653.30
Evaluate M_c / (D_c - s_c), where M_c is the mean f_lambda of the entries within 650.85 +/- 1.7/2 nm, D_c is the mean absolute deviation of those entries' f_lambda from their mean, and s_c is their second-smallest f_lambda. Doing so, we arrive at -1.07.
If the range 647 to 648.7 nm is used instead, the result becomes -1.06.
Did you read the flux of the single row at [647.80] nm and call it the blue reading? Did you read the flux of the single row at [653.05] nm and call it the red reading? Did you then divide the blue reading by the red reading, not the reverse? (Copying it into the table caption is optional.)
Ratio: 0.935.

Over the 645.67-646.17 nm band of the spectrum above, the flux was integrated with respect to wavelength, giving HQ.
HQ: 124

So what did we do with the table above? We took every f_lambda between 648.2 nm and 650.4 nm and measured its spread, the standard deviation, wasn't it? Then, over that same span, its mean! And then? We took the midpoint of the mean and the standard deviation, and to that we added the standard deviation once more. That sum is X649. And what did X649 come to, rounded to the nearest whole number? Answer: 121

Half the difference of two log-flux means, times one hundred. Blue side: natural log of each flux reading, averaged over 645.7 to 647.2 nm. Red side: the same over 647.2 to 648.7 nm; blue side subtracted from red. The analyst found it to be -2.8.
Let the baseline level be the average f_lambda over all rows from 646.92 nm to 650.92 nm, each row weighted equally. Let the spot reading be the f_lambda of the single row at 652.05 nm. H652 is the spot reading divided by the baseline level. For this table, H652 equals 1.00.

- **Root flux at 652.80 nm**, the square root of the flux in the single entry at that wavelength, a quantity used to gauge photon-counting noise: 15.7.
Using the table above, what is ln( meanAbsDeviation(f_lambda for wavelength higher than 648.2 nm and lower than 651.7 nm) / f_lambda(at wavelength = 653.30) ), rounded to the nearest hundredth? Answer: -3.64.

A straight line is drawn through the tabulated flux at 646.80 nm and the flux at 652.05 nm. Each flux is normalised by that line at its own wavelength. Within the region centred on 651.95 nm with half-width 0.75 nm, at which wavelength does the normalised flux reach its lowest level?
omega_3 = 652.05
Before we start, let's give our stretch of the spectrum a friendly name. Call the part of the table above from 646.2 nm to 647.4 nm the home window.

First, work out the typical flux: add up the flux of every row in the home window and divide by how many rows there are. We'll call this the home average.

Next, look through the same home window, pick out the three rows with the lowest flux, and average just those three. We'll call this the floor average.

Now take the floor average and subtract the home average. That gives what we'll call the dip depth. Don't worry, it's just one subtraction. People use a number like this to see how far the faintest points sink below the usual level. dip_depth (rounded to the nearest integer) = -1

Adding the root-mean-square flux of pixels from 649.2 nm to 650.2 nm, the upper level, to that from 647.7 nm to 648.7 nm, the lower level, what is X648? 466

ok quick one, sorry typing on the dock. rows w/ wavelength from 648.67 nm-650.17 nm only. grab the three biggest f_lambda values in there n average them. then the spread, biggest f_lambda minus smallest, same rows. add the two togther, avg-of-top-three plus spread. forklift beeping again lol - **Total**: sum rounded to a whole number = 245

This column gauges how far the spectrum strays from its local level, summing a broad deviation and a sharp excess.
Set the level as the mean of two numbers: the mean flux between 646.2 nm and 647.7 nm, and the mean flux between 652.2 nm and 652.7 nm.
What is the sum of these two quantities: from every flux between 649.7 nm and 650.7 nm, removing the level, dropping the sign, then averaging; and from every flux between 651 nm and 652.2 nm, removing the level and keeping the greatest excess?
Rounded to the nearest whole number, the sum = 19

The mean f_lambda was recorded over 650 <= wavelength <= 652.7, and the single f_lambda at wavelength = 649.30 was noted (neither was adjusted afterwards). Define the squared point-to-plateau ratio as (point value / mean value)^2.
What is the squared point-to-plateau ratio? 0.96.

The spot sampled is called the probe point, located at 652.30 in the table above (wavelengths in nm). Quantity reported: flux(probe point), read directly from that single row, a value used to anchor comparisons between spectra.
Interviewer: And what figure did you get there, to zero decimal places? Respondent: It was 238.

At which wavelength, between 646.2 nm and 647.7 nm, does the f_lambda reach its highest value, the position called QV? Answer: 647.05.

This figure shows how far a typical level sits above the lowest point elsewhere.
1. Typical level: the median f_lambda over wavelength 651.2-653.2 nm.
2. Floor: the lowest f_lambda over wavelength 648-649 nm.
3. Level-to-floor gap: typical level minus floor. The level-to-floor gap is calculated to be 15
